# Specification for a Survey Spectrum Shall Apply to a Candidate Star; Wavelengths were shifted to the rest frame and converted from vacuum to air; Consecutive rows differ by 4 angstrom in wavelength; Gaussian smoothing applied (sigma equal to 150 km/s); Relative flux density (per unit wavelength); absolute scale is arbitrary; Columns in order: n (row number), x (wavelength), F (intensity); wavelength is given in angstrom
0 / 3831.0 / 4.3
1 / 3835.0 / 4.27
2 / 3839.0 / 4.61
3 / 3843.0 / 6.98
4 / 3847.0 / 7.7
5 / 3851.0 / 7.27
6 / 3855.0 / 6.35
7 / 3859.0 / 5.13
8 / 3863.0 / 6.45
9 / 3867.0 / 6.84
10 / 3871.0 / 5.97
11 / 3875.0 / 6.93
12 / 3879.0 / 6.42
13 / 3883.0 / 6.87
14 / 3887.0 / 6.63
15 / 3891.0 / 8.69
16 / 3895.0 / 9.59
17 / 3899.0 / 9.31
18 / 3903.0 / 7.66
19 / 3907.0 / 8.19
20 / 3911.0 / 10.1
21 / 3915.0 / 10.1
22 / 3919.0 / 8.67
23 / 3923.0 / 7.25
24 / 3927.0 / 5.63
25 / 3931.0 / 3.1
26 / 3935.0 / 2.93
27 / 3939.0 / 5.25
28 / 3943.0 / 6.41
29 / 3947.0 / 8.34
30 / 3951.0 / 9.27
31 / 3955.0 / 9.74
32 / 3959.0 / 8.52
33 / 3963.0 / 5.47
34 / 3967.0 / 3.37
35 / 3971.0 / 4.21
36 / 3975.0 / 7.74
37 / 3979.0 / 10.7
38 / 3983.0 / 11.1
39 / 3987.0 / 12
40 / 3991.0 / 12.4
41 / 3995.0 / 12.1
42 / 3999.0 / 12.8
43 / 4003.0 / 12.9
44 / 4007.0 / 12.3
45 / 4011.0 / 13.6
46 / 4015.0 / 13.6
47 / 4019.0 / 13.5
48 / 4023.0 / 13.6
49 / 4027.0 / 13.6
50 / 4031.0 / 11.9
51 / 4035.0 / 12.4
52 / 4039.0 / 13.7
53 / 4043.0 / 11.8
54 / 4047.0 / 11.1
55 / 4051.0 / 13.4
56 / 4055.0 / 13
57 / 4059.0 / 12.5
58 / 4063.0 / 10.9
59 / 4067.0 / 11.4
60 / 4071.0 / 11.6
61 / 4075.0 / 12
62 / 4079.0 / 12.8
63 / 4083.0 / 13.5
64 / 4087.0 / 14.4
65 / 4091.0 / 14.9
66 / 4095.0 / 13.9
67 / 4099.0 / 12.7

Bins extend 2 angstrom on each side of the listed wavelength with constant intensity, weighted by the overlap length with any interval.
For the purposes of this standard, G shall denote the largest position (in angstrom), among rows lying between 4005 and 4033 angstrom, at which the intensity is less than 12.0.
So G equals 4031.0 angstrom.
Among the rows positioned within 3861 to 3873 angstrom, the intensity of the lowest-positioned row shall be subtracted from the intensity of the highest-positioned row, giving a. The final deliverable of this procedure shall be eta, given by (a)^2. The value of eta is 0.2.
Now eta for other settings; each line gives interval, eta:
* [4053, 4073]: 2.0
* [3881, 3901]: 6.0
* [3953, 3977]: 4.0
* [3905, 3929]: 6.6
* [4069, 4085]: 3.6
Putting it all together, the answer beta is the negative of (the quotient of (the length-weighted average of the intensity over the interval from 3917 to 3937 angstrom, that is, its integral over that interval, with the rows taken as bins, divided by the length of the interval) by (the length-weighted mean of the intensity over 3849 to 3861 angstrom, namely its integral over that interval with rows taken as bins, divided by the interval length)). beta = -0.9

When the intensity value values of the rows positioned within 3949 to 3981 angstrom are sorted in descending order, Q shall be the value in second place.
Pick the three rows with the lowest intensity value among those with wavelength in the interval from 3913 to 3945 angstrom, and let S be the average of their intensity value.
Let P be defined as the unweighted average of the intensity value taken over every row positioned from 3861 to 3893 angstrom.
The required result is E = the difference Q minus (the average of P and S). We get 4.4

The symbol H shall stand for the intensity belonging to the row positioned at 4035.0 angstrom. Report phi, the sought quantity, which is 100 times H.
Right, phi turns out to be 1240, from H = 12.4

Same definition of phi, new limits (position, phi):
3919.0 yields 867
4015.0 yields 1360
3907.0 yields 819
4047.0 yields 1110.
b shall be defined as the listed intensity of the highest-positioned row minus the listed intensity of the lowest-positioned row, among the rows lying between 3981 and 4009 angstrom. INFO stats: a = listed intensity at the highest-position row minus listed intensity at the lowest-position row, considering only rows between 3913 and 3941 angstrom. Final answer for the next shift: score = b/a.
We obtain -0.2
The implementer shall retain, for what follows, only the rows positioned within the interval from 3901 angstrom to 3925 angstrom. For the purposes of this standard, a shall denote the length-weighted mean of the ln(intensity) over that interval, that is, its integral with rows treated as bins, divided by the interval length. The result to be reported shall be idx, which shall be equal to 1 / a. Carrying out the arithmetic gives 0.46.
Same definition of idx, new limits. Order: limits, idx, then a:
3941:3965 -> 0.49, 2.1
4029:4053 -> 0.40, 2.5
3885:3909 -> 0.47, 2.1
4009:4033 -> 0.39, 2.6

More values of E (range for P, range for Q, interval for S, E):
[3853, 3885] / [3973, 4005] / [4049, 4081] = 4.0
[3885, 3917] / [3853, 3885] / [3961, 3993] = 0.3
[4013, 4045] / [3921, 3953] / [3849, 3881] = -1.1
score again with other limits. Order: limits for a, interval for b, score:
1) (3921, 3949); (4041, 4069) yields -0.4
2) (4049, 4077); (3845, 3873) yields 1.2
